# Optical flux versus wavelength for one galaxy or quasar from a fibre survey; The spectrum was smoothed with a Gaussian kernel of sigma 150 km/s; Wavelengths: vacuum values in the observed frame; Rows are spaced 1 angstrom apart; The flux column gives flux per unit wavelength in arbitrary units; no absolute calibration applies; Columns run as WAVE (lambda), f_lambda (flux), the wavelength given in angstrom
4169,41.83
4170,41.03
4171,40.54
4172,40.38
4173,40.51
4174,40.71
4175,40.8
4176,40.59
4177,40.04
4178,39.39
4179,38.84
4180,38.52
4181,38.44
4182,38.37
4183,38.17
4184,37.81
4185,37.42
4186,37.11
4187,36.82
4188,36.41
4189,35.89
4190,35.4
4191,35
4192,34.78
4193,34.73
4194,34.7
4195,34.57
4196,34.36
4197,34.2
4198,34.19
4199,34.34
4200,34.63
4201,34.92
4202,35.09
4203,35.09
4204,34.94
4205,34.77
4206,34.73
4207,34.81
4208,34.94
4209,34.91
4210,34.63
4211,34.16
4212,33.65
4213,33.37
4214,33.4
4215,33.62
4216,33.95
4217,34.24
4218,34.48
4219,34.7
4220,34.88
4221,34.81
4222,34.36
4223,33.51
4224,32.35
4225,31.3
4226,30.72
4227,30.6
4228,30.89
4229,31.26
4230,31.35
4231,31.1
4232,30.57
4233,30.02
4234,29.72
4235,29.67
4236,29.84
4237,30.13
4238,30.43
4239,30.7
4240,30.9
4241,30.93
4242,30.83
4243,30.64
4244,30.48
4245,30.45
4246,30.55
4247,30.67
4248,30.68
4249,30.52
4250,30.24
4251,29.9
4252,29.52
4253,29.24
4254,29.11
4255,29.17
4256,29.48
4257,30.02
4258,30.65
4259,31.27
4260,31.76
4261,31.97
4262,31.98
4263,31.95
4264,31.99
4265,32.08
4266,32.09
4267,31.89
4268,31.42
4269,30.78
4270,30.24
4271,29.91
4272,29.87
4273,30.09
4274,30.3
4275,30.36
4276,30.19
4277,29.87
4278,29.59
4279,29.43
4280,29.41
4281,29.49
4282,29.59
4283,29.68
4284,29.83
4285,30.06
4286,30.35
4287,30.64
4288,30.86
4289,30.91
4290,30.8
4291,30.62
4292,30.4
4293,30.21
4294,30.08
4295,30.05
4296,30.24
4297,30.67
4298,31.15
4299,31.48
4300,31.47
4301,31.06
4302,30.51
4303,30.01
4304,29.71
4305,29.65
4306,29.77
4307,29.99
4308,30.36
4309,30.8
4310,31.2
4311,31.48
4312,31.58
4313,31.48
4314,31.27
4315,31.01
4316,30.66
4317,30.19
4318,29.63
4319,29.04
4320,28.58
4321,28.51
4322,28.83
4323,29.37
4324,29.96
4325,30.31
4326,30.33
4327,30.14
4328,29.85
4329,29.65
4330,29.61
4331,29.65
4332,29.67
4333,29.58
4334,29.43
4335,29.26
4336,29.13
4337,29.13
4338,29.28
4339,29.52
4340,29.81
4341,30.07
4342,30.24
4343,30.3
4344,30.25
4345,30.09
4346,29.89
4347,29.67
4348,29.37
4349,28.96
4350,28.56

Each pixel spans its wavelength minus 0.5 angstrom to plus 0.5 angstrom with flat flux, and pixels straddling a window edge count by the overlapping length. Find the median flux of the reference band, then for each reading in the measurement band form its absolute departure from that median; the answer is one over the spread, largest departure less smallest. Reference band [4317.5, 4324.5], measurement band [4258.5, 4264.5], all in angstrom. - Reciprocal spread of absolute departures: 1.4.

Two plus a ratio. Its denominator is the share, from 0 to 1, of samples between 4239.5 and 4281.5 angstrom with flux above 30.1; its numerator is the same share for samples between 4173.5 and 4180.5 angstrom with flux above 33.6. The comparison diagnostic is 3.6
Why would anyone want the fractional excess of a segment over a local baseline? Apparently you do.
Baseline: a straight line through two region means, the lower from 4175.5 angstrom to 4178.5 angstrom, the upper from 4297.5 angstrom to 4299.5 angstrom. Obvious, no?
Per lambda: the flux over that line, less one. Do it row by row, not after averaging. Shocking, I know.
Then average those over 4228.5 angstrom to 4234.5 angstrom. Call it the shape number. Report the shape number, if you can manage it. -0.151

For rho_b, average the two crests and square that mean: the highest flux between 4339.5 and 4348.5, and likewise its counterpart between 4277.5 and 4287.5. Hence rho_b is 928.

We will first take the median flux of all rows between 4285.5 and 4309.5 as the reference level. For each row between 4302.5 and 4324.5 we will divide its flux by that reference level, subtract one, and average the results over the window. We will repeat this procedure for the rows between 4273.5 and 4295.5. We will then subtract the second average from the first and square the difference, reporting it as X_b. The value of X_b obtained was 0.0000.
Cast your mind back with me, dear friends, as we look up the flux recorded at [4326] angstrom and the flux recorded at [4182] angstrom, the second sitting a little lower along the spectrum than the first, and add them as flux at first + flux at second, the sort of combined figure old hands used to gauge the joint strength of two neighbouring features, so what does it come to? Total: 69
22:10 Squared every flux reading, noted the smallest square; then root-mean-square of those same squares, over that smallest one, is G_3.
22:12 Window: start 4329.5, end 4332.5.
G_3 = 1.00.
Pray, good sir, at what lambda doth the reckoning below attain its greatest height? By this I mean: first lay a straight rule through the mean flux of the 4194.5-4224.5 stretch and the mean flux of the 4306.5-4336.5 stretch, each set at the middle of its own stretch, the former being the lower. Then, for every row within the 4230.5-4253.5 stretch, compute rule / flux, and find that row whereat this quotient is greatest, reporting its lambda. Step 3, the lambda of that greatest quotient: 4235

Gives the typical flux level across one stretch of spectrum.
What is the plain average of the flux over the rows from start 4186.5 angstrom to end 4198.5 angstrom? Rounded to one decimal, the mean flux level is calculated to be 35.1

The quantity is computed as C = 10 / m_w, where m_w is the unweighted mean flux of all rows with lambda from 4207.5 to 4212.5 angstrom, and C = 0.290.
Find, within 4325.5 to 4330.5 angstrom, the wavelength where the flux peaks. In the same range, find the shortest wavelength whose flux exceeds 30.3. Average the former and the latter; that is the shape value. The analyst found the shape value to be 4326.0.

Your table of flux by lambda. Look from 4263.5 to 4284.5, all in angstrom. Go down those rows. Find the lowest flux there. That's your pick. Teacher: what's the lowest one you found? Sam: 29.41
